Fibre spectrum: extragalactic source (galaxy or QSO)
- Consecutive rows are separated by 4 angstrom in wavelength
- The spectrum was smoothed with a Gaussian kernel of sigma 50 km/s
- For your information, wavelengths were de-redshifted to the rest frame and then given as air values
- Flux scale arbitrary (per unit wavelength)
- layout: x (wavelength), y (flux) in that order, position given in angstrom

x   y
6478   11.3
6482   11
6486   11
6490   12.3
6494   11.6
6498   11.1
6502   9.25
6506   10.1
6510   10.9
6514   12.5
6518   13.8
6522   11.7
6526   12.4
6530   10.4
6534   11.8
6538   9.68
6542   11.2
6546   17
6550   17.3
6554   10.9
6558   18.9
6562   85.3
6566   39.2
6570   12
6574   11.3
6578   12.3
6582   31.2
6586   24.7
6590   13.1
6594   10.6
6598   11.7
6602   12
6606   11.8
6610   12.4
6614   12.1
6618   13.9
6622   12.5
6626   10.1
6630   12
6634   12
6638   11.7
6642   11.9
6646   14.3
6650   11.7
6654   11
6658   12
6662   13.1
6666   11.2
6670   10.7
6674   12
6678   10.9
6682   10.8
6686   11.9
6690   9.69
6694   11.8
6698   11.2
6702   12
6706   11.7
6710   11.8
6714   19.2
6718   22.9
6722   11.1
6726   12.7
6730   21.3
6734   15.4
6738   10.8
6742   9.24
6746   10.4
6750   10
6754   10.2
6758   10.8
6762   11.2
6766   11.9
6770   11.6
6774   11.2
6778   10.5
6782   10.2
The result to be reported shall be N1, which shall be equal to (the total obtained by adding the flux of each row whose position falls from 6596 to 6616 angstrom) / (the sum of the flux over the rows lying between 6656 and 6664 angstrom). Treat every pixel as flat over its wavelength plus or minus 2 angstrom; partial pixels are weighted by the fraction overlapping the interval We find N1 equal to 2.39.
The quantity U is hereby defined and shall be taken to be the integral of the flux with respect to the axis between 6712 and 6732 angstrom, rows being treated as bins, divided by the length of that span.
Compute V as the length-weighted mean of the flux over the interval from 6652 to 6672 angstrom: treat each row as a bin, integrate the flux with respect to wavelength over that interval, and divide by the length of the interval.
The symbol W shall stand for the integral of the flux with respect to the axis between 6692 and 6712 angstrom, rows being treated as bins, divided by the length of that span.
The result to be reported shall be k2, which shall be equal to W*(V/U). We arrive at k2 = 8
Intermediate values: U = 17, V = 11.6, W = 11.7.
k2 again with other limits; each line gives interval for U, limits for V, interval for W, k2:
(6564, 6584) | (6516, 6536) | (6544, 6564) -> 17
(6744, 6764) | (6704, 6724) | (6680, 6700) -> 16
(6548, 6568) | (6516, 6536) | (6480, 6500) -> 4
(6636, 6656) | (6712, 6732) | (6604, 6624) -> 18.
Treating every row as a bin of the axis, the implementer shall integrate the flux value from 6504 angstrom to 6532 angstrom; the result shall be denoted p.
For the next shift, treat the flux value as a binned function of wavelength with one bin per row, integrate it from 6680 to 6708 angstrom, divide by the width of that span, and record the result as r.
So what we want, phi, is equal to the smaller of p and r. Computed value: 11.3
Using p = 327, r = 11.3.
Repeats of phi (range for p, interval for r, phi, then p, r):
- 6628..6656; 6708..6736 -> 16.3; 338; 16.3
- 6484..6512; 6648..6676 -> 11.7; 305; 11.7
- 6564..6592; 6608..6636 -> 12.1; 575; 12.1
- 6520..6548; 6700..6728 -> 14.5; 337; 14.5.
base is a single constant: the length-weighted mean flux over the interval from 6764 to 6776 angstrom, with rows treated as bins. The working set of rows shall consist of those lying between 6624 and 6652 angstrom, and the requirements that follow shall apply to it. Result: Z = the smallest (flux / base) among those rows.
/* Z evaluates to 0.87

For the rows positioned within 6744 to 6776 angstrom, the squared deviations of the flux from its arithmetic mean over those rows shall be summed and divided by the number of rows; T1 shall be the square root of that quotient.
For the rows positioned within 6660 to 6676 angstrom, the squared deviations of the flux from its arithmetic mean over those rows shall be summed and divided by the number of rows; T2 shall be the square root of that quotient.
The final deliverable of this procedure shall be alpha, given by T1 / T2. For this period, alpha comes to 0.7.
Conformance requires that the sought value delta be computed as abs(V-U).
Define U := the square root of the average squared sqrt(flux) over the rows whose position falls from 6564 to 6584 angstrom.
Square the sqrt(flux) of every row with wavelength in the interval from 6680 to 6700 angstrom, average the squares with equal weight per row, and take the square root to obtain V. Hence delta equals 1.3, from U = 4.6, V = 3.33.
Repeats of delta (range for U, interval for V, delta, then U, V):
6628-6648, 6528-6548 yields 0.1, 3.5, 3.47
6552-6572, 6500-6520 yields 2.4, 5.8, 3.36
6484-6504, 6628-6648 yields 0.2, 3.3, 3.52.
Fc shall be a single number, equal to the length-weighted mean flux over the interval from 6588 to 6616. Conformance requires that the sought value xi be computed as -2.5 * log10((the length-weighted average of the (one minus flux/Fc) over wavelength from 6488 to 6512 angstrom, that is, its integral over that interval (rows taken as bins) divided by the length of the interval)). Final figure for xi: 2.61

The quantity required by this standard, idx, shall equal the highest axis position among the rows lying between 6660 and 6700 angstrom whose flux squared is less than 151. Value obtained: 6698 angstrom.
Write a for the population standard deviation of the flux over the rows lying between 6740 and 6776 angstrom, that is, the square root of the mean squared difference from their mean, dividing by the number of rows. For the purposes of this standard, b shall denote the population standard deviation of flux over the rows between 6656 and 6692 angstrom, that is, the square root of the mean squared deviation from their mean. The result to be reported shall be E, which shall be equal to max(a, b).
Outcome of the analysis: 1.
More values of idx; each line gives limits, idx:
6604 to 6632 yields 6630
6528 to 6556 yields 6554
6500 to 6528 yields 6522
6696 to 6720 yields 6710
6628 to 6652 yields 6650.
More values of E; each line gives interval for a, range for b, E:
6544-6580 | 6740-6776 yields 23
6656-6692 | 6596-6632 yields 1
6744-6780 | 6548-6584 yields 23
